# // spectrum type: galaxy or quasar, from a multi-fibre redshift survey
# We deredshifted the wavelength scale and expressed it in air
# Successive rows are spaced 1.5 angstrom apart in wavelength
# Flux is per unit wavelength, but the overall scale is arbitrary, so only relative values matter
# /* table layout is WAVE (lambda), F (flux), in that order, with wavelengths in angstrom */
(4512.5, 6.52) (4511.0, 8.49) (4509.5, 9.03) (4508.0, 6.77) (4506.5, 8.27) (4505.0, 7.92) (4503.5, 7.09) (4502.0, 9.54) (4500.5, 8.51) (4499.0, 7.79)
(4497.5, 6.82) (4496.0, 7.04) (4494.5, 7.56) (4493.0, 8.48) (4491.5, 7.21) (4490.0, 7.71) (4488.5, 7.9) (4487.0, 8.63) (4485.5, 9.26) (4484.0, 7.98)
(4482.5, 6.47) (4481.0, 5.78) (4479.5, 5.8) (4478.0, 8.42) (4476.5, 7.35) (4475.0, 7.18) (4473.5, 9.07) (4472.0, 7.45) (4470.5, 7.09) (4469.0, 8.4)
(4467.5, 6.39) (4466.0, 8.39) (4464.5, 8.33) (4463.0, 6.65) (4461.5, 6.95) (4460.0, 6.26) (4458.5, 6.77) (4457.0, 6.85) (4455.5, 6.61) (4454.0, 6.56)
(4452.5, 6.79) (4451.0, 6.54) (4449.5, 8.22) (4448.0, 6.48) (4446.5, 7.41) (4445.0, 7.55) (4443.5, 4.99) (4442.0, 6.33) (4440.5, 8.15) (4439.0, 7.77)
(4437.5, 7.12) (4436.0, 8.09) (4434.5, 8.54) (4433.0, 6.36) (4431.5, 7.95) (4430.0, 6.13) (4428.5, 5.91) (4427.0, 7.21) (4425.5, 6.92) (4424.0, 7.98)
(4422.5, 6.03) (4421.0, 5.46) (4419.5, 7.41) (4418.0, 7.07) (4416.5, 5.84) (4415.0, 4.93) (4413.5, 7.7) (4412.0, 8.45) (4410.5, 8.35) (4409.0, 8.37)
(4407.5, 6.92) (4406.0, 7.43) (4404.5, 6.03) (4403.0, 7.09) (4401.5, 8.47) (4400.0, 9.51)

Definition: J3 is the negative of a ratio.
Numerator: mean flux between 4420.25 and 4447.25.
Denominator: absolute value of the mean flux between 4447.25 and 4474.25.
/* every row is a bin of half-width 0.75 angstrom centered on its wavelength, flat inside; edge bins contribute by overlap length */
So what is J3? -0.970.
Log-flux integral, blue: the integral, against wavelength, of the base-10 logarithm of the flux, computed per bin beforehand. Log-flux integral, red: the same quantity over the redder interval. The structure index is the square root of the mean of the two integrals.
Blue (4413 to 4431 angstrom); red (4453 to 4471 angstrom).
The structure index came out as 3.87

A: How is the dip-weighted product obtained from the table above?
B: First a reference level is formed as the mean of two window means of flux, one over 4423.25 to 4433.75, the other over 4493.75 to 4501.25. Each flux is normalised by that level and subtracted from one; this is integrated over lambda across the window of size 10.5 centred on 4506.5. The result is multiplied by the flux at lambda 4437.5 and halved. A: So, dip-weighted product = -4.8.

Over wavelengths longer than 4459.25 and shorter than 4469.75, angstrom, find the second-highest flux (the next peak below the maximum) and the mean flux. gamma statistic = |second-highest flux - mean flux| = 1.1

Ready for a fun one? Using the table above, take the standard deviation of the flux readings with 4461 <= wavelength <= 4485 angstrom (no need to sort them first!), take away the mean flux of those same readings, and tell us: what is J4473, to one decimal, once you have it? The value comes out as -6.4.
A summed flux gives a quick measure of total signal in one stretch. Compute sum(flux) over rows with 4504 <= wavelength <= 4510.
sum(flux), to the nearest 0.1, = 32.0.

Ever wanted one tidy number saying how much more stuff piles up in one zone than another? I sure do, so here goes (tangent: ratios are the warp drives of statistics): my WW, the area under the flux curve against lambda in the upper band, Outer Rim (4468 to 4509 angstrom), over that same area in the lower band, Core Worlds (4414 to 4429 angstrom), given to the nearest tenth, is 3.2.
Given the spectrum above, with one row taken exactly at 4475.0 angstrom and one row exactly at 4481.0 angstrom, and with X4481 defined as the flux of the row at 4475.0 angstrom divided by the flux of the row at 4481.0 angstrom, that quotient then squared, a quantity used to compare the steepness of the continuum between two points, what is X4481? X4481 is 1.5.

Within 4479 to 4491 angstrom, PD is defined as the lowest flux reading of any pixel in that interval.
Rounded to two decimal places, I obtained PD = 5.78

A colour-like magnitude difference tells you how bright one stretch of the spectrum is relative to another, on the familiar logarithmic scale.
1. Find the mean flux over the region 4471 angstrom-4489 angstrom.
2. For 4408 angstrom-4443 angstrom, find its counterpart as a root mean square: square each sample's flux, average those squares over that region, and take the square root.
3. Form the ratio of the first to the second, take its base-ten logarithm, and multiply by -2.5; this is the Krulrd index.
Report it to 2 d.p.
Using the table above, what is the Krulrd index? -0.06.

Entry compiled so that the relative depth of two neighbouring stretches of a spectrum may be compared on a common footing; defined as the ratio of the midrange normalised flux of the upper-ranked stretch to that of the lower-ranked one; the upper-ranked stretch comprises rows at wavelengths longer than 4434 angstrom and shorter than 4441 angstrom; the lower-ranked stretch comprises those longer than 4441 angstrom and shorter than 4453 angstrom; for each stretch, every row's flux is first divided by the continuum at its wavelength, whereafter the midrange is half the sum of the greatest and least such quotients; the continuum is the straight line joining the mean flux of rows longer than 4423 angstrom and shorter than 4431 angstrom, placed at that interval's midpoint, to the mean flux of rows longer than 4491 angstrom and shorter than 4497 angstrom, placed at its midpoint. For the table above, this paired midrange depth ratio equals 1.21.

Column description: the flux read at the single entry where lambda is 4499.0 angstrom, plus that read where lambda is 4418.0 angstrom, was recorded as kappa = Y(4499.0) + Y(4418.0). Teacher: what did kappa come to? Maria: 14.9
